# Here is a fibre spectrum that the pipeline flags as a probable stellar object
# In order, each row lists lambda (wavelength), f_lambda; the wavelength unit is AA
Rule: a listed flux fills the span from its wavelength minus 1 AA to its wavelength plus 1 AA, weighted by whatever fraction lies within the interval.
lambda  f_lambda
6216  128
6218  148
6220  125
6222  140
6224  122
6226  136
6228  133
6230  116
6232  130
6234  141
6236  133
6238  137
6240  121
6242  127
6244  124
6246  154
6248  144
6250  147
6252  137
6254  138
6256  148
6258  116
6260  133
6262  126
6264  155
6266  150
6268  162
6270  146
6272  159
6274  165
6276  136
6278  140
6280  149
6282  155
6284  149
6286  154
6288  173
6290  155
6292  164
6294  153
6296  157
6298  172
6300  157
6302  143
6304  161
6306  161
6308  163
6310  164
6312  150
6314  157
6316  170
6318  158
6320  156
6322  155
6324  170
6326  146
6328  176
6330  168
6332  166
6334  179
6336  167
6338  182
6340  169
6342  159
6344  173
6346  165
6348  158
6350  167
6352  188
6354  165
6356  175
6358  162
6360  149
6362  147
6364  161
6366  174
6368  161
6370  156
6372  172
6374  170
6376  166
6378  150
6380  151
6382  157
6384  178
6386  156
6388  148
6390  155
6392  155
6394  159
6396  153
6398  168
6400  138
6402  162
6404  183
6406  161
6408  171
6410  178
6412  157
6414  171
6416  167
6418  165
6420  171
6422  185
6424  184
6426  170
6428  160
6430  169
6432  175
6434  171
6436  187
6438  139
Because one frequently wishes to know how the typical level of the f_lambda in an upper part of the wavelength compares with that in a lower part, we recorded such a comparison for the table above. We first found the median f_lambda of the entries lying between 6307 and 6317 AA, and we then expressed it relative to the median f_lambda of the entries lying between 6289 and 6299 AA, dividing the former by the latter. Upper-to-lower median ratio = 1.04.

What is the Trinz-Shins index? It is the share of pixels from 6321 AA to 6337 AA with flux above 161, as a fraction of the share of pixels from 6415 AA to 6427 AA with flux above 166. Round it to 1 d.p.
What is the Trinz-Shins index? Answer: 0.9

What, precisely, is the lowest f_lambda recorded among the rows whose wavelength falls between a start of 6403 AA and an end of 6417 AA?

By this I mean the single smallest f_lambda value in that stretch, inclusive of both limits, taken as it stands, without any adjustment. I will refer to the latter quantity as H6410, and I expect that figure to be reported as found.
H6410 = 157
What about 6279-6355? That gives 143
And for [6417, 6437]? 160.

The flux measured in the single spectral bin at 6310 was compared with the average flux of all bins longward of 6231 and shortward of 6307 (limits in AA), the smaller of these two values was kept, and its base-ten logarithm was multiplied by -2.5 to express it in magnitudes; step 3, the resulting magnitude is -5.42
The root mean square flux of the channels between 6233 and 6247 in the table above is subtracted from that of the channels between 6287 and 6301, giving 27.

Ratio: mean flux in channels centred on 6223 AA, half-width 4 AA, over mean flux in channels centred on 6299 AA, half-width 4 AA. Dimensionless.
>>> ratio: 0.83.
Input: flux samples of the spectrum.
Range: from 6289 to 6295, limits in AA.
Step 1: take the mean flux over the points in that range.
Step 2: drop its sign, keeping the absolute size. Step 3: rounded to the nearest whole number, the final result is 157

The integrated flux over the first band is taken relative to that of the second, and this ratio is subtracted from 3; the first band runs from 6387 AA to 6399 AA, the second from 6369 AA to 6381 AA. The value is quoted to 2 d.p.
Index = 2.03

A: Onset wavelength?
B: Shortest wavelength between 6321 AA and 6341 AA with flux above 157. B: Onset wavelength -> 6324 AA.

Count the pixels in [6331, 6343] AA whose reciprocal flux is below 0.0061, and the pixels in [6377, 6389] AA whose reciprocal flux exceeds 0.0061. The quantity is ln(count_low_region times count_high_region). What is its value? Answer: 3.2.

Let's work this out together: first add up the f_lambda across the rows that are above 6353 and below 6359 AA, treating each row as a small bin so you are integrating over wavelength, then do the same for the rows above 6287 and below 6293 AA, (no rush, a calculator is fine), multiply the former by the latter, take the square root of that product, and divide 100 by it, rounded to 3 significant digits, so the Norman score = 0.101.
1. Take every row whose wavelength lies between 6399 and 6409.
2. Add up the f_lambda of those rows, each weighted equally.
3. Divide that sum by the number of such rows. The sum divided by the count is 163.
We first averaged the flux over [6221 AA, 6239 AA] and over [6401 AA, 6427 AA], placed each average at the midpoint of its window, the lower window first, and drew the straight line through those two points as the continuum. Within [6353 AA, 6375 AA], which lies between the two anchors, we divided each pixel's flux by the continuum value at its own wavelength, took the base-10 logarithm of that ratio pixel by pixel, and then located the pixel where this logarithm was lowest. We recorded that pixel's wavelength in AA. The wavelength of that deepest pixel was 6362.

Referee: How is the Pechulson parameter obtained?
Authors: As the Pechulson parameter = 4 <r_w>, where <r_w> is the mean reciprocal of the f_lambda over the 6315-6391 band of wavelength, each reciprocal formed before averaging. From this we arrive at 0.0245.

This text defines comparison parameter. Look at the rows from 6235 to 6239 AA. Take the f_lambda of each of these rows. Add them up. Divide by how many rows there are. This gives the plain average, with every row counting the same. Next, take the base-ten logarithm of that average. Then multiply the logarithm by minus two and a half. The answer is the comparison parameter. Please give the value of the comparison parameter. -5.33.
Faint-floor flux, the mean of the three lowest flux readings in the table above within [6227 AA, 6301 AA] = 118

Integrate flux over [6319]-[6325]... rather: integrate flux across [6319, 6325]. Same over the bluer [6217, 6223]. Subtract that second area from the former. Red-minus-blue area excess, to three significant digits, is 136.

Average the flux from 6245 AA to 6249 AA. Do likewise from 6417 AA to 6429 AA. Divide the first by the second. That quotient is 0.86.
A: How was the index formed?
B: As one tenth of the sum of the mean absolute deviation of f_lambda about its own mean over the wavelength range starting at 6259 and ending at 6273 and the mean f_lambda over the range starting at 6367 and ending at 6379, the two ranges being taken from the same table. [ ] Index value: 17.3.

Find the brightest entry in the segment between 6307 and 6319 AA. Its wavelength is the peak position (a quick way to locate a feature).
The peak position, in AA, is 6316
